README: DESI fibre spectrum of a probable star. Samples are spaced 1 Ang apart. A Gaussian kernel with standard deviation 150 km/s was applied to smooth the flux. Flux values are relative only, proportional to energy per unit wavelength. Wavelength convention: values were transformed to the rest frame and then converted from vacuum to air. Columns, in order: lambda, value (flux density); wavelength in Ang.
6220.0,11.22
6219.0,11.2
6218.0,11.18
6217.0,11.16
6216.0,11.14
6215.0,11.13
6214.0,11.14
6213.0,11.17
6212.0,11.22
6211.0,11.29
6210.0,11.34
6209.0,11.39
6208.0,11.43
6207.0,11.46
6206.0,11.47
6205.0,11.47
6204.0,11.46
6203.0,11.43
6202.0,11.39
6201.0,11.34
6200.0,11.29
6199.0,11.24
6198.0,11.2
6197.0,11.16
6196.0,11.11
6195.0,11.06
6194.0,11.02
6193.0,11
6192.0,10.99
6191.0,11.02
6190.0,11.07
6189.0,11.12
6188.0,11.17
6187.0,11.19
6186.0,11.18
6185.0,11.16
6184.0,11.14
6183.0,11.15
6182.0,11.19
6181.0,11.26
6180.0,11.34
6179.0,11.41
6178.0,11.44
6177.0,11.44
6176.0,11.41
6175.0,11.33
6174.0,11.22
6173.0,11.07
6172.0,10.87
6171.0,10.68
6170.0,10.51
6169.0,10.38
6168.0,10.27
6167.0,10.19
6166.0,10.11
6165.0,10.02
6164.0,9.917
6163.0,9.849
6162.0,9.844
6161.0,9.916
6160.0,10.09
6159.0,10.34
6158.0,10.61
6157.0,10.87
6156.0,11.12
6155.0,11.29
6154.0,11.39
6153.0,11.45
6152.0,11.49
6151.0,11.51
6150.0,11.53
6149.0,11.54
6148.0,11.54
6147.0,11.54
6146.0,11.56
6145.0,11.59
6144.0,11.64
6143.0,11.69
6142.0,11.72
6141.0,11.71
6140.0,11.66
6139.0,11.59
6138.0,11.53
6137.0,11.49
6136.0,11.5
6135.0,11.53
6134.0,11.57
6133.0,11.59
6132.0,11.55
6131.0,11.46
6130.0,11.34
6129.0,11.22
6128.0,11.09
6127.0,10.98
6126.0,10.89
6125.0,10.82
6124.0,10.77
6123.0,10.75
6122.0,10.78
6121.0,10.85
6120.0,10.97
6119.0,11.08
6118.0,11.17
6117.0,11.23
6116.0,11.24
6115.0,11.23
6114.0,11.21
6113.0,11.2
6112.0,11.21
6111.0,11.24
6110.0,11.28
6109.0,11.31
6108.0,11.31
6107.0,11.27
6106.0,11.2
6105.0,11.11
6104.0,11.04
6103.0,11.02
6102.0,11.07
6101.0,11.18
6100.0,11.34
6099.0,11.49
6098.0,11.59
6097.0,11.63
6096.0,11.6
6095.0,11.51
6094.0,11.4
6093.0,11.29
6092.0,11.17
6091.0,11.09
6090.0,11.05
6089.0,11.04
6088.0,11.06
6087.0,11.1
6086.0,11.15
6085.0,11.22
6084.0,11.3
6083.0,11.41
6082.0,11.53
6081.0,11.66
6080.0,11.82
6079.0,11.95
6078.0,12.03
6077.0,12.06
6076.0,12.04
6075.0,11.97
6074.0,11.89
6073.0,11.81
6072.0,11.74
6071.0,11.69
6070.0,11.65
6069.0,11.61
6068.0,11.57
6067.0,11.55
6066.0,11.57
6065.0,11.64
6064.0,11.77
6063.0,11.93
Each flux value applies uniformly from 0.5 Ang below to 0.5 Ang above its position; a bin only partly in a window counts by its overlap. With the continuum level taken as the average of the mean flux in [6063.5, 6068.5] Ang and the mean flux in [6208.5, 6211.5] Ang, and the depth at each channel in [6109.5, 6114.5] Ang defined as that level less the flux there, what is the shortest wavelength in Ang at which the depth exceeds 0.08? 6110.0 Ang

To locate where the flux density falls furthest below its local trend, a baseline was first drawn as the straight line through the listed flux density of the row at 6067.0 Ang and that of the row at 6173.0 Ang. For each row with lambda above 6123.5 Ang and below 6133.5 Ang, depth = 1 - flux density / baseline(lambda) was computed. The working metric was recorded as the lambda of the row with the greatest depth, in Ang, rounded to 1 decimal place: 6124.0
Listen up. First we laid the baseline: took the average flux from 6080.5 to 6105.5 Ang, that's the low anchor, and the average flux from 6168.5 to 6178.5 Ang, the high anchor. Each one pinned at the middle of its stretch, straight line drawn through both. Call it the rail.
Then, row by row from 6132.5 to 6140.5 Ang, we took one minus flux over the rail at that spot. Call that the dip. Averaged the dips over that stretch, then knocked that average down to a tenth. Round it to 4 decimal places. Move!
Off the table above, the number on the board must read -0.0037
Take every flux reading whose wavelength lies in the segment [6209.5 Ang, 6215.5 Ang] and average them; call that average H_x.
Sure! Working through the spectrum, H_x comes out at 11.2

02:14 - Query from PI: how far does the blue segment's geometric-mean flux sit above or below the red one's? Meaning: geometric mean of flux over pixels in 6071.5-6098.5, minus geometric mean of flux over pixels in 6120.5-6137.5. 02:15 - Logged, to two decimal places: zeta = 0.34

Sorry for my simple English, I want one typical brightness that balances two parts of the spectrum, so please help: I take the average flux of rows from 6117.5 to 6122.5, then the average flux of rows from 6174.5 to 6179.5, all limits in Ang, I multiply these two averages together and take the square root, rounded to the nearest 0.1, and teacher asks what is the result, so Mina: 11.2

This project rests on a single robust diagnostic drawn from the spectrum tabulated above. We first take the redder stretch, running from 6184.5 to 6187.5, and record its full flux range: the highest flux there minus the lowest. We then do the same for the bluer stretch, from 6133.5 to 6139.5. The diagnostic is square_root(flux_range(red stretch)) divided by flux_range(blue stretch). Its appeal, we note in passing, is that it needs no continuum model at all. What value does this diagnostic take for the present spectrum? 1.7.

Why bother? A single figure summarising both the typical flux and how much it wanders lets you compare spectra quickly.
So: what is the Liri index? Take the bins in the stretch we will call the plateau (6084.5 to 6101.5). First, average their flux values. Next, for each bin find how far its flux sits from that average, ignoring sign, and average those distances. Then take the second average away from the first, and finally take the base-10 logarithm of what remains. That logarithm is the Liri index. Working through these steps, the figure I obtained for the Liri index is 1.05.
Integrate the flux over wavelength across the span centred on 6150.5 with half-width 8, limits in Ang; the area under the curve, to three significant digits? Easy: 182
